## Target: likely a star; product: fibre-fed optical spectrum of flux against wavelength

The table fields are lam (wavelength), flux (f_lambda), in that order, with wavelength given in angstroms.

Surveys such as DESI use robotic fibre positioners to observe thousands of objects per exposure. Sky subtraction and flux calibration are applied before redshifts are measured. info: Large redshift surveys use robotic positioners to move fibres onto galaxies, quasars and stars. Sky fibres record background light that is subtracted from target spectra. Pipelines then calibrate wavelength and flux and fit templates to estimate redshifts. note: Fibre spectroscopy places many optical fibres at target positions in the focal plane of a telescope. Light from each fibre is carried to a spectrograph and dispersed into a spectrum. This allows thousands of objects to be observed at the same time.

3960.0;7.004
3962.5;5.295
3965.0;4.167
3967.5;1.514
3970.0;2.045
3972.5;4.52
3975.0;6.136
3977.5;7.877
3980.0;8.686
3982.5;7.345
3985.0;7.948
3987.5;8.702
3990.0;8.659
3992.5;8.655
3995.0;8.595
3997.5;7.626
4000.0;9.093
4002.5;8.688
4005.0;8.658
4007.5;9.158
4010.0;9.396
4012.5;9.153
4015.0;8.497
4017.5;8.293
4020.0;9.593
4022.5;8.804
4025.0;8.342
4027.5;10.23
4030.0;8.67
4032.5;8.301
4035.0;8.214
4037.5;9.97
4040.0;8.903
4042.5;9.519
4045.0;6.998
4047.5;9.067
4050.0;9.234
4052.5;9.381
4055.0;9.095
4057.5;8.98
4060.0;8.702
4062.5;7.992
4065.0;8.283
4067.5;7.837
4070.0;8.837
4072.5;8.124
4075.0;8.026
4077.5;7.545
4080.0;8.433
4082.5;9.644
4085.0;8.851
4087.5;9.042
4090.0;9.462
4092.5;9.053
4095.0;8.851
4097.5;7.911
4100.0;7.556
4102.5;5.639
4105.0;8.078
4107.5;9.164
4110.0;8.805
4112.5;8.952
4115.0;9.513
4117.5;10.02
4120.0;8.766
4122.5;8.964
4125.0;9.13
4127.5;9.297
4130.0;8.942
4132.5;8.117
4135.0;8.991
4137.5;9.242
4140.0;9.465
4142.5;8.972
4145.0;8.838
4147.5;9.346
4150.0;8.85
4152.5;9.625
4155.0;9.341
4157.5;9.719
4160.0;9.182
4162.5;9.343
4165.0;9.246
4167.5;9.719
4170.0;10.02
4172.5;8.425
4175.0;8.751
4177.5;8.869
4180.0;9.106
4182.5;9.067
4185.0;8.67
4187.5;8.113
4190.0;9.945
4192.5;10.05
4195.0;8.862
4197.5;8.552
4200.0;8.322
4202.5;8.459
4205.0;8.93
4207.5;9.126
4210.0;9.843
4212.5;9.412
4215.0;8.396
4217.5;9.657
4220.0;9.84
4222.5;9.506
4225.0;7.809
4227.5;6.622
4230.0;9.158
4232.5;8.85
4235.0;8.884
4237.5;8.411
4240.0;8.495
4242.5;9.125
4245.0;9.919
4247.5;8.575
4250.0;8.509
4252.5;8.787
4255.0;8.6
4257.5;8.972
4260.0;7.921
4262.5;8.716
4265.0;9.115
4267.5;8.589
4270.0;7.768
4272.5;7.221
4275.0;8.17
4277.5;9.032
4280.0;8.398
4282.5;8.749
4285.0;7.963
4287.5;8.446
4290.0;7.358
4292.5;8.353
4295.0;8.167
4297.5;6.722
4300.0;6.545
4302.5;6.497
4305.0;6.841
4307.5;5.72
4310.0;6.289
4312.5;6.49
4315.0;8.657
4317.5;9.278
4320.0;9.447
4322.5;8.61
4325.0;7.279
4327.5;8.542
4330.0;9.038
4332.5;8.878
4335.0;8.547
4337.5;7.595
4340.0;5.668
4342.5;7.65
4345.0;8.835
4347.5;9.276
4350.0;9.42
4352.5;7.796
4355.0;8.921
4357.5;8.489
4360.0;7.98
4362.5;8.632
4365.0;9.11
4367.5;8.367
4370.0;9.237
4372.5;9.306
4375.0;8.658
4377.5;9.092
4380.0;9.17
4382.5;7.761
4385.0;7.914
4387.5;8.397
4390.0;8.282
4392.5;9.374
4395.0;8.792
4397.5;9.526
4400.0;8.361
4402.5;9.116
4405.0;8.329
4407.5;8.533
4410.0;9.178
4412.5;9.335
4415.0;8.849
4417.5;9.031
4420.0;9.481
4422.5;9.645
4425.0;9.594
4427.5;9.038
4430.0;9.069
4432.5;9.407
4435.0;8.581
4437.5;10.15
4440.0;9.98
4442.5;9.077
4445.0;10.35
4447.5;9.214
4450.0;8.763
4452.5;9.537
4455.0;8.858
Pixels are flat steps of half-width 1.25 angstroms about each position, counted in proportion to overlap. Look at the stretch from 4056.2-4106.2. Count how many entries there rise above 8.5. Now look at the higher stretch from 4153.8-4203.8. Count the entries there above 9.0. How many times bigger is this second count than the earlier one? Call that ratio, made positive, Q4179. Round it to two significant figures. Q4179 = 1.2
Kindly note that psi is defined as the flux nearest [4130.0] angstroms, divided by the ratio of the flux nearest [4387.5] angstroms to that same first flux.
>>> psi 10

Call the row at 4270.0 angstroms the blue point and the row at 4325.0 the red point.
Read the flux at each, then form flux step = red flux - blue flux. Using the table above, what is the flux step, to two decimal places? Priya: -0.49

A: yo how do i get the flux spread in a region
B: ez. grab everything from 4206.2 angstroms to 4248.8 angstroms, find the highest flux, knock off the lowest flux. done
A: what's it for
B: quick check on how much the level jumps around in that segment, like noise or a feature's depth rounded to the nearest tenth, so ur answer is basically 3.3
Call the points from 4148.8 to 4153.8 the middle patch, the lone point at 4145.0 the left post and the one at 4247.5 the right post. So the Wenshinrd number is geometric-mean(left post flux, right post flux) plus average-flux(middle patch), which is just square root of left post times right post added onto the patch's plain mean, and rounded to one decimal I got 17.9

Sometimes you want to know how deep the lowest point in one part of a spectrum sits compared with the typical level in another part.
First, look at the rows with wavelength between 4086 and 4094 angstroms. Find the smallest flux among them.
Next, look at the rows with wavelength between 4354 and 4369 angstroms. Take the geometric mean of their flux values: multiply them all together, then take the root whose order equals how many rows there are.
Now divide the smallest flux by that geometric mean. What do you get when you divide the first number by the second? 1.05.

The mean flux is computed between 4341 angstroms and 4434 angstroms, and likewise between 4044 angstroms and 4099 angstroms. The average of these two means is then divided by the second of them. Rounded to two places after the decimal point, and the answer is 1.01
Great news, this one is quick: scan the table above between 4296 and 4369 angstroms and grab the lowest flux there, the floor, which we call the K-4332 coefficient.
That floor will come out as 5.668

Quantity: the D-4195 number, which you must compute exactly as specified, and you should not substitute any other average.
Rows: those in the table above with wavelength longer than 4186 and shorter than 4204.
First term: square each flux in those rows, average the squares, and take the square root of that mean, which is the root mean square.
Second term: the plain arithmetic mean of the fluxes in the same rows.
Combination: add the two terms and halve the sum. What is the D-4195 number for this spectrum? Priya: 8.9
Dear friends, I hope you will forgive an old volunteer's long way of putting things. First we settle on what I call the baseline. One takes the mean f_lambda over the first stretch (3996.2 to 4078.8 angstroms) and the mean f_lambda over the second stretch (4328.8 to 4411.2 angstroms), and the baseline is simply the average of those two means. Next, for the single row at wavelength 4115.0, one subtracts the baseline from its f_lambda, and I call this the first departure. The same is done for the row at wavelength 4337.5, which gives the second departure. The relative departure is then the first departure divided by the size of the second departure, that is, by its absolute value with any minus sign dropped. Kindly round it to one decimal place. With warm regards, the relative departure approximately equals 0.8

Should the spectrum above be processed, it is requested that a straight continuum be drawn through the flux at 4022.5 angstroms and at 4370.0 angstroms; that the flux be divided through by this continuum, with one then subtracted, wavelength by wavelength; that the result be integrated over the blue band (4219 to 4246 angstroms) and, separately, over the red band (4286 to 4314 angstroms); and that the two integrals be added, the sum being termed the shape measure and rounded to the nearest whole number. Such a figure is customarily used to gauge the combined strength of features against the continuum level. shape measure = -7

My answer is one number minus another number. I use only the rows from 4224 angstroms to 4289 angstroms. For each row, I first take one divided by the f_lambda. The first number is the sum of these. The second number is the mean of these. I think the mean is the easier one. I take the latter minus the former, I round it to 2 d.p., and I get -2.96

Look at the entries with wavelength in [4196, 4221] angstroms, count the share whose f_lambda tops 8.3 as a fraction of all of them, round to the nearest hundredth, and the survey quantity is 1.00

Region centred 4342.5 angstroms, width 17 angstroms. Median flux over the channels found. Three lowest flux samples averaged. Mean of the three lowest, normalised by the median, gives 0.82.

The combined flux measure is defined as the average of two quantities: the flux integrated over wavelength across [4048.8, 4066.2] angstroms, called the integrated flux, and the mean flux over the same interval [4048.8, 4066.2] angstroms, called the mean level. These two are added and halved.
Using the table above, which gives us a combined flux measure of 81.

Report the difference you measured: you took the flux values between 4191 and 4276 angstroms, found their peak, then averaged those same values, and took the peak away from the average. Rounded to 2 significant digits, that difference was -1.3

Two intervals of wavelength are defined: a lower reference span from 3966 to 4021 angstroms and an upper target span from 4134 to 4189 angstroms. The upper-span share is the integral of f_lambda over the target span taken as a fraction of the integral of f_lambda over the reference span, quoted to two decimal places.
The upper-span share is 1.19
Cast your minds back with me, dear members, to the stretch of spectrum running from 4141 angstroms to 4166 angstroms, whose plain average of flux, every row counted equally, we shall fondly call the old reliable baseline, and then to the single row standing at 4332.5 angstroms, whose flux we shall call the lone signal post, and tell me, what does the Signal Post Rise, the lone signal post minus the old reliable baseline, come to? -0.37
